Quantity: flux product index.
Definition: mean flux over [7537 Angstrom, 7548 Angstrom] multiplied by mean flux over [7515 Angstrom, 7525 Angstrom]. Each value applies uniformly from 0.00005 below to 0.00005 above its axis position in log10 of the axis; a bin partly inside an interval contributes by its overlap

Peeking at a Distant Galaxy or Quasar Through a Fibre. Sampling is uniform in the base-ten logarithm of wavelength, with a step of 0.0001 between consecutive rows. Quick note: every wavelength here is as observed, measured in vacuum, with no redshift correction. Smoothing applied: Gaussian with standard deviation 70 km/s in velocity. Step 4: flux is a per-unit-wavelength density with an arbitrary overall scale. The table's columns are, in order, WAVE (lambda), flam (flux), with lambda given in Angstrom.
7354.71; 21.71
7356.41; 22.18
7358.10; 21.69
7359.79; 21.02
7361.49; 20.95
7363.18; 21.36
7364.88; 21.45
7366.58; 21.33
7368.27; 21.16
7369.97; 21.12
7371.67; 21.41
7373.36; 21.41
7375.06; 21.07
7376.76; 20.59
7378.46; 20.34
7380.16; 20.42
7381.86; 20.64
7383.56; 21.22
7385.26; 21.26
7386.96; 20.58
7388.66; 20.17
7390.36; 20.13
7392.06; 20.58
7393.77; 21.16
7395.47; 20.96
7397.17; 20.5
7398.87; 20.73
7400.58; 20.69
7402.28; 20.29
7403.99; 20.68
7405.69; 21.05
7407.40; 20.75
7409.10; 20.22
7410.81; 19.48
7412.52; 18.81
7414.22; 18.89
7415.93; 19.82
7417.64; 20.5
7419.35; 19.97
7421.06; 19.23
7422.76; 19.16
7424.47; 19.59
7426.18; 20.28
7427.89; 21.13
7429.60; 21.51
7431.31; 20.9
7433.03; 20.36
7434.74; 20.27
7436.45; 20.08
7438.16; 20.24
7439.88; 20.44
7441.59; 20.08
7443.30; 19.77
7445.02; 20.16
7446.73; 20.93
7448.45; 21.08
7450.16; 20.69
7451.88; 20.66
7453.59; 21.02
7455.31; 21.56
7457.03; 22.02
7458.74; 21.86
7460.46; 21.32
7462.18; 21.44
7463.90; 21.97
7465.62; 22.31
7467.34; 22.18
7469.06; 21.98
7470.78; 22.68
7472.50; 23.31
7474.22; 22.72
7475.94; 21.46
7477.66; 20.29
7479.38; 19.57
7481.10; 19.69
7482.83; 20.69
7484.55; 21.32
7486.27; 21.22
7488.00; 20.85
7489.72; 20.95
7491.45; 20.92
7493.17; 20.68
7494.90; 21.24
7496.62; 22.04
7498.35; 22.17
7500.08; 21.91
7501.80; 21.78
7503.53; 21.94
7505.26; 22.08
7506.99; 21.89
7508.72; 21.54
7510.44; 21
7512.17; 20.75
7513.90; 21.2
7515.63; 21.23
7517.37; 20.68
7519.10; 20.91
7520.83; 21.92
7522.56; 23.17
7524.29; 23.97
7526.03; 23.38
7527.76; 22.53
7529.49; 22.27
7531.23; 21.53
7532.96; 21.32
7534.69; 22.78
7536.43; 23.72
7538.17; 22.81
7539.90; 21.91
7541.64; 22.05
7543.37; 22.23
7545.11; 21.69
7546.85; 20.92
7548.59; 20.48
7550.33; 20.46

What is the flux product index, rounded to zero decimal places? 482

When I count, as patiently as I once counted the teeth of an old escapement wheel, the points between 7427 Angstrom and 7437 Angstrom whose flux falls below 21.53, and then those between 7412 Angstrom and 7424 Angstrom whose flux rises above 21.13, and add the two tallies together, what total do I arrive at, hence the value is 6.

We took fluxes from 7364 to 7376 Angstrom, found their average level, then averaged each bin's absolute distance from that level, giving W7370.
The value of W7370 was 0.14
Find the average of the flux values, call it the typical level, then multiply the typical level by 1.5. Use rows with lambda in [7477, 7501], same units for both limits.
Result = 31.5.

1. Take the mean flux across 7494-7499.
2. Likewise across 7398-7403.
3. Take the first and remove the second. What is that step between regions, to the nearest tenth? 1.2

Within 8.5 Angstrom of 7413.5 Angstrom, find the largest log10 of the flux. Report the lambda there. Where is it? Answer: 7405.69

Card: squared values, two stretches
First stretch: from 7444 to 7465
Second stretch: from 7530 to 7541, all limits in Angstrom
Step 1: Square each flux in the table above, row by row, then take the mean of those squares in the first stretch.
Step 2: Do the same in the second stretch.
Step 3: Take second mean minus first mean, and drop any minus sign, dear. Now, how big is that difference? 49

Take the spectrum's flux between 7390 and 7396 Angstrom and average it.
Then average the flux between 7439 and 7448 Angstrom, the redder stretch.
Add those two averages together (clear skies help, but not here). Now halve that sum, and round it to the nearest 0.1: 20.5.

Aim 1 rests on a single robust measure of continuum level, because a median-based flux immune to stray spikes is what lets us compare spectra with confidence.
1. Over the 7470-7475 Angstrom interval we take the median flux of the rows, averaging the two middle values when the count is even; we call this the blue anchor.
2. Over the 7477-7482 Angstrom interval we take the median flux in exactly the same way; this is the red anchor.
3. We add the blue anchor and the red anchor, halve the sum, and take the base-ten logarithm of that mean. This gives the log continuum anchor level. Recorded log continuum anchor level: 1.33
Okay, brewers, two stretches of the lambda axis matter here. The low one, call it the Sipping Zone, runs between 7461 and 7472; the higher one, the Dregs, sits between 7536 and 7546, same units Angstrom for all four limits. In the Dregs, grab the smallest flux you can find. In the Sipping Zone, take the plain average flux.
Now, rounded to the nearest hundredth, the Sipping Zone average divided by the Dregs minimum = 1.02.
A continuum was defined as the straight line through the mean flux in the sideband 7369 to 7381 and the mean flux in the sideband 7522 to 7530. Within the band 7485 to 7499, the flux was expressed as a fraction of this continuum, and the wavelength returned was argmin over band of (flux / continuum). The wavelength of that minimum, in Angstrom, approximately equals 7493.17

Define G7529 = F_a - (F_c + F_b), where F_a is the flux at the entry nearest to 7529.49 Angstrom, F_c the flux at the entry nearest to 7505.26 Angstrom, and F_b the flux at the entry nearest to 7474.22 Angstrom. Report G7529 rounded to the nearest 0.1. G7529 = -22.5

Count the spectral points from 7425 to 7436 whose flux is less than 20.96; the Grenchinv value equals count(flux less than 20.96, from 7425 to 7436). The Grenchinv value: 4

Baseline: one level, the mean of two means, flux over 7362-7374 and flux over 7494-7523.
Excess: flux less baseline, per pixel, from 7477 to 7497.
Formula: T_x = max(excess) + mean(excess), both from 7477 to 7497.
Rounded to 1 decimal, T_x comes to -0.1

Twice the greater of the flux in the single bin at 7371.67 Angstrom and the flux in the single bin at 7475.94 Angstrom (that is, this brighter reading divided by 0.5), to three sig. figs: 42.9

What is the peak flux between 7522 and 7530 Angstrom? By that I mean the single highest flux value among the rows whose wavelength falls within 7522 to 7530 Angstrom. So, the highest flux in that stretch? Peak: 23.97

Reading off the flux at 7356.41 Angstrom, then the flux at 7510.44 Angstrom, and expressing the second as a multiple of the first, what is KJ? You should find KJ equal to 0.95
